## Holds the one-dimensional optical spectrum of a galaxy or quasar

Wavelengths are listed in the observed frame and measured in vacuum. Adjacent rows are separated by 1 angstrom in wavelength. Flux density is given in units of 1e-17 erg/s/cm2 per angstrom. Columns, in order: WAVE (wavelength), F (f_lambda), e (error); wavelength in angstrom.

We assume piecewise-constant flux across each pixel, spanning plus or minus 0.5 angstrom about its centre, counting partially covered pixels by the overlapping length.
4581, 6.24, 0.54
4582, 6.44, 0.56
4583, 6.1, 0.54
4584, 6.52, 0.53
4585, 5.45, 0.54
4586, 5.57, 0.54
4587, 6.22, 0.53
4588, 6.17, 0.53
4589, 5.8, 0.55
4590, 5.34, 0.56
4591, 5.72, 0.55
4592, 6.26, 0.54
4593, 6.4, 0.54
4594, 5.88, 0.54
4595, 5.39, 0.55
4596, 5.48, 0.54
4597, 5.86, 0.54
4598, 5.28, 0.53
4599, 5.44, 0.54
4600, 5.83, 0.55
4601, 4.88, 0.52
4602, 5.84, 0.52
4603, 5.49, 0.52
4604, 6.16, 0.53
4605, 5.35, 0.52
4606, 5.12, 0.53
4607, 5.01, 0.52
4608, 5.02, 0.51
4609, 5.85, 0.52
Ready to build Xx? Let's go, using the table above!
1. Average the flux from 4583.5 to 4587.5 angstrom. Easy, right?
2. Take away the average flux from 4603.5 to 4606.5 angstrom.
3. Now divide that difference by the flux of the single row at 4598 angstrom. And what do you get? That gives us 0.075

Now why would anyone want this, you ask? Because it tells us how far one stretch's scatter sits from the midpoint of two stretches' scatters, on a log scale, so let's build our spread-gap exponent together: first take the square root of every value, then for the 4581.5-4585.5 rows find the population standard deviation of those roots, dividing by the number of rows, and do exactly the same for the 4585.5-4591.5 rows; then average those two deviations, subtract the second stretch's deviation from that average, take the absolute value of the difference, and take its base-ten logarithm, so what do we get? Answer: -1.97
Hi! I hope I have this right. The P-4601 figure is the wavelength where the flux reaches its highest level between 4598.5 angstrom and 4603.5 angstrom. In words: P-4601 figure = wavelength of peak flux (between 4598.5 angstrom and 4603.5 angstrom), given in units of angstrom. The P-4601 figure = 4602 angstrom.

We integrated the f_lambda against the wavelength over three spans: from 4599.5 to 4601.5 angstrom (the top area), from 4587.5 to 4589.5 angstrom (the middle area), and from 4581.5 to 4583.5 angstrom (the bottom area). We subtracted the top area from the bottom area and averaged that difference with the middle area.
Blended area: 6.9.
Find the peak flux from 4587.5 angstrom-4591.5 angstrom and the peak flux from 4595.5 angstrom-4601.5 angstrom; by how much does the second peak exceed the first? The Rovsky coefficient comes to -0.3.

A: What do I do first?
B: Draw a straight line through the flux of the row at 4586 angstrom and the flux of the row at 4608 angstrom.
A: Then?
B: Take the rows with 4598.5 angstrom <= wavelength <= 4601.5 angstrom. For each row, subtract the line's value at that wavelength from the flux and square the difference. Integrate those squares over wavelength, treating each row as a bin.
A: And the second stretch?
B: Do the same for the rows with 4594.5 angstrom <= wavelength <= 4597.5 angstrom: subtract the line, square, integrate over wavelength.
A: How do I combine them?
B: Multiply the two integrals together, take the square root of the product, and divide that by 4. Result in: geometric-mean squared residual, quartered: 0.11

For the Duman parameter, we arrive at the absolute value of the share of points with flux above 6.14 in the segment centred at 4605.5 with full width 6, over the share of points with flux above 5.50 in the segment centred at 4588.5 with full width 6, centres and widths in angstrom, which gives 0.20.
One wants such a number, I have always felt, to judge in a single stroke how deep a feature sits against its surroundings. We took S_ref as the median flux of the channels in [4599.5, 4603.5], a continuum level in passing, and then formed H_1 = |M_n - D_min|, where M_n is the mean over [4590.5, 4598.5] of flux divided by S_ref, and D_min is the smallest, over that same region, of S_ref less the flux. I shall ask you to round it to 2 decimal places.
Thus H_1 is 1.76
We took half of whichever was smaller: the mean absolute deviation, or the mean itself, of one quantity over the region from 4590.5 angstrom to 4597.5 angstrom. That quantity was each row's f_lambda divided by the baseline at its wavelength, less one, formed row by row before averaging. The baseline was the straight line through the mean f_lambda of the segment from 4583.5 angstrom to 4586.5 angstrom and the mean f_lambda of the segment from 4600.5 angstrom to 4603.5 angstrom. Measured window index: 0.022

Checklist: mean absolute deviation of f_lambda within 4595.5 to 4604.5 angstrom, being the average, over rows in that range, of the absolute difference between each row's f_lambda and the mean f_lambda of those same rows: 0.300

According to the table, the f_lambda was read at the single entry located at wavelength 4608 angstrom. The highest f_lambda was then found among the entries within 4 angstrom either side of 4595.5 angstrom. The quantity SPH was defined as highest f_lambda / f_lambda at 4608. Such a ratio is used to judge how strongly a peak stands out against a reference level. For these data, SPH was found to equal 1.27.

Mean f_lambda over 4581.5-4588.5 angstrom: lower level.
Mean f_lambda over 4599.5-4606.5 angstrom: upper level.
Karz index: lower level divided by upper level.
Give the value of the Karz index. 1.10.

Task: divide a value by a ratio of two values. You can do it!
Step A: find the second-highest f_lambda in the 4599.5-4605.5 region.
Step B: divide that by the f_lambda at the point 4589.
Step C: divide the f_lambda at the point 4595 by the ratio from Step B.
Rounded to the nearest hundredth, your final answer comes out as 5.35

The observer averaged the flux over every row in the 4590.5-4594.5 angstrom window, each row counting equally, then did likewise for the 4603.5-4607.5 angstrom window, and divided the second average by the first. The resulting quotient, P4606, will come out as 0.89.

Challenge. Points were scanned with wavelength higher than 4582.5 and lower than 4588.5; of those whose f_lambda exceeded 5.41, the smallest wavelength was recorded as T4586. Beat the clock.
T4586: 4583 angstrom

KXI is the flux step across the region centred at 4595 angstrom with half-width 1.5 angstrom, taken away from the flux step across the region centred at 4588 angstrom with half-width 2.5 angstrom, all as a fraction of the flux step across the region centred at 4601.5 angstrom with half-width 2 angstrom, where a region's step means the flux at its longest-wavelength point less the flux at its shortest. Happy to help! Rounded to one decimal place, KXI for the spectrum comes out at -0.5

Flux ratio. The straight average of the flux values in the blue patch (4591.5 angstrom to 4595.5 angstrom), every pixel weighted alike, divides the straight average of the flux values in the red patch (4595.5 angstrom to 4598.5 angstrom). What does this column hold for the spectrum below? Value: 0.93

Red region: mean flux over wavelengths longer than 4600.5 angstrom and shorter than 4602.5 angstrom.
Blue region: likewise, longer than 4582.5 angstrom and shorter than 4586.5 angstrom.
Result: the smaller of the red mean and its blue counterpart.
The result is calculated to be 5.36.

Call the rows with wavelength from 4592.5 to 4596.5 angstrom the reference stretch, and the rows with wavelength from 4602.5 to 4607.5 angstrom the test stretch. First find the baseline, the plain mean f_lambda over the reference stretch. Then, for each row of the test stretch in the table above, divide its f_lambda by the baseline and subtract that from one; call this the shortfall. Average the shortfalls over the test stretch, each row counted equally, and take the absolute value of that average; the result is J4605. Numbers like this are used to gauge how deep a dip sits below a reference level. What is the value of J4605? 0.06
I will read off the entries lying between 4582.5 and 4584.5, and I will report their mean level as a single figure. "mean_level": 6.3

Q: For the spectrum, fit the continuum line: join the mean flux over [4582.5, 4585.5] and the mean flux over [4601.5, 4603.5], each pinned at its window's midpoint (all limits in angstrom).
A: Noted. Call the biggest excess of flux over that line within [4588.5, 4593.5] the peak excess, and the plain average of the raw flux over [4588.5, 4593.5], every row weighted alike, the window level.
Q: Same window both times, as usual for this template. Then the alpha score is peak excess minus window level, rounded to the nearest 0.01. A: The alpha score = -5.35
